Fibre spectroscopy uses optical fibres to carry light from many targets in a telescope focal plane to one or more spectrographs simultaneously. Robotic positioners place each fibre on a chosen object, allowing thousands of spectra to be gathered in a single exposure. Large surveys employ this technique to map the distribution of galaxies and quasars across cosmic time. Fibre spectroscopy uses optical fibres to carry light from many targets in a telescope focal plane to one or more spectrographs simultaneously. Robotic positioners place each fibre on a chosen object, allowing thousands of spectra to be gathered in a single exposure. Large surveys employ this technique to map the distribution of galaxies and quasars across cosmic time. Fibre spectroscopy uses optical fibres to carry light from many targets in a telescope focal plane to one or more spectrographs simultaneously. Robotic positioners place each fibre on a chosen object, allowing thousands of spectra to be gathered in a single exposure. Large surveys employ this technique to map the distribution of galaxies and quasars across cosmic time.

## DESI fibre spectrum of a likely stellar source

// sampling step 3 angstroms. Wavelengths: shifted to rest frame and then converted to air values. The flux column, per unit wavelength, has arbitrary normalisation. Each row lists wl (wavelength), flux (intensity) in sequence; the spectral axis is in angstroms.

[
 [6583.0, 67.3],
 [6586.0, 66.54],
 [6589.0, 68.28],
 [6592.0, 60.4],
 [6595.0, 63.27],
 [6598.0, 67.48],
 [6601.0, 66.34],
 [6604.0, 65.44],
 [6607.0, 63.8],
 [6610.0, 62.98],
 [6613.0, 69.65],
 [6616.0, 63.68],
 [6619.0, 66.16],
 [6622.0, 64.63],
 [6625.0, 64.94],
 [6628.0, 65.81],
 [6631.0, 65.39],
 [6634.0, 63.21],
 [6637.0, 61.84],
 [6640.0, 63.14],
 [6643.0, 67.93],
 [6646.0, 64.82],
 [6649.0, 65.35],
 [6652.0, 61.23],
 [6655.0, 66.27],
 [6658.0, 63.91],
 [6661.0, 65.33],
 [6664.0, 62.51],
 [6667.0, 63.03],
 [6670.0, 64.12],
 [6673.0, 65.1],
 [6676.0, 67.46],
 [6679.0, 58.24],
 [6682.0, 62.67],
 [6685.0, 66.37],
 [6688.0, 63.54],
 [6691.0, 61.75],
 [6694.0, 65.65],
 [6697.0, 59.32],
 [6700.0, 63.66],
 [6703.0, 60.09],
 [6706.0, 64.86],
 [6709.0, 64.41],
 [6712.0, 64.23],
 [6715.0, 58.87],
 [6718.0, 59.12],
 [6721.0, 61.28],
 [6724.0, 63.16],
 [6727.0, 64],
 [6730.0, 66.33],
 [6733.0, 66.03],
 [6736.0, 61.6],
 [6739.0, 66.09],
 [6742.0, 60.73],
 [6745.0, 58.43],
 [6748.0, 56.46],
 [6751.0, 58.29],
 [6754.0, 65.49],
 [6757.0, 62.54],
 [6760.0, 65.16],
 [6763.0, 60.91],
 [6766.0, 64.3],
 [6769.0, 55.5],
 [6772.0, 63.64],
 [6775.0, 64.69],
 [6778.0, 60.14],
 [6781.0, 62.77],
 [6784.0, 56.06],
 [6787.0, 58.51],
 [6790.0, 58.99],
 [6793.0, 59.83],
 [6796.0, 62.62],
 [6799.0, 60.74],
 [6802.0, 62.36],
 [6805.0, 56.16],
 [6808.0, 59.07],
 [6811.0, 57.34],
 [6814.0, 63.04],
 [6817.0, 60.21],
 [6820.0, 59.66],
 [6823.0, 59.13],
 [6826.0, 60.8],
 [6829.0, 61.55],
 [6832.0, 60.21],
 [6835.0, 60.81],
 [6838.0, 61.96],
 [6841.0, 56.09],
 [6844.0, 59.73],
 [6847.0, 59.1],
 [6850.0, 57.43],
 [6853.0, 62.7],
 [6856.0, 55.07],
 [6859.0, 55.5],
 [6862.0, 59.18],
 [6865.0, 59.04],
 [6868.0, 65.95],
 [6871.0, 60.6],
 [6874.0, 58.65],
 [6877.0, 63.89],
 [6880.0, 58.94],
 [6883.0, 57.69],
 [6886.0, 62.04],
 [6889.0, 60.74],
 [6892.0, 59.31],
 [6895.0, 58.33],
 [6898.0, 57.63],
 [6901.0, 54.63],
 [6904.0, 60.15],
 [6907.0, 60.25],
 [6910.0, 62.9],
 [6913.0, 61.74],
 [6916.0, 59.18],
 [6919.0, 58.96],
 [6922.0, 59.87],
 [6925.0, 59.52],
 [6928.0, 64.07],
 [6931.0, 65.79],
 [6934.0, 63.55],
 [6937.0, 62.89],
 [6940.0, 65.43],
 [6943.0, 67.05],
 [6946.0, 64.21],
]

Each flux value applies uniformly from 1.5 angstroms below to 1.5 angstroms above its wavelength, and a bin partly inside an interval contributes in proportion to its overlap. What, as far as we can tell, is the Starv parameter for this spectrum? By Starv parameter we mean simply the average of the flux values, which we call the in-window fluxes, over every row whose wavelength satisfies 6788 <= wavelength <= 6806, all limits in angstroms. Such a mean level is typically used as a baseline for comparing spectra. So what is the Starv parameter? 60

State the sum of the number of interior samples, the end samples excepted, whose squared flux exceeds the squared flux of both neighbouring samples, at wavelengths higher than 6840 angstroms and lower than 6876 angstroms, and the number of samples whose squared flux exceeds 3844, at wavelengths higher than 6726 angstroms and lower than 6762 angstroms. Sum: 11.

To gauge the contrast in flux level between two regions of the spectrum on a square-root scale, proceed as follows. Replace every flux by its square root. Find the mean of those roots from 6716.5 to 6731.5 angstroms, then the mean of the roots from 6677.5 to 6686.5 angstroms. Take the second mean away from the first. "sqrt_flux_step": 0.0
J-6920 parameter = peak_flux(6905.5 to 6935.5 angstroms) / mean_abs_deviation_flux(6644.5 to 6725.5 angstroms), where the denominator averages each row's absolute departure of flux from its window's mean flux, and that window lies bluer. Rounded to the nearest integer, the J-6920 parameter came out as 33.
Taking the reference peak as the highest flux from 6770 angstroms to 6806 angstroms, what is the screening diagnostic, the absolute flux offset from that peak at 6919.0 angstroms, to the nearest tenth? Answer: 5.7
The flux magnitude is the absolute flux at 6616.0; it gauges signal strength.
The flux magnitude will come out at 64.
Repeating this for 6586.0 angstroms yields 67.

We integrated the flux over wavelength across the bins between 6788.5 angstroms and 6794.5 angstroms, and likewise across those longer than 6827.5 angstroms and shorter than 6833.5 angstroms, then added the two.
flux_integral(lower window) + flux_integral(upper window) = 722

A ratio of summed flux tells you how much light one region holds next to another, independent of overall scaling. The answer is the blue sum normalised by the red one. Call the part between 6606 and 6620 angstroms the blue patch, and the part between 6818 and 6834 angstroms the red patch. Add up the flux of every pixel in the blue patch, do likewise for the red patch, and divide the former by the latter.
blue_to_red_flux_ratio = 1.08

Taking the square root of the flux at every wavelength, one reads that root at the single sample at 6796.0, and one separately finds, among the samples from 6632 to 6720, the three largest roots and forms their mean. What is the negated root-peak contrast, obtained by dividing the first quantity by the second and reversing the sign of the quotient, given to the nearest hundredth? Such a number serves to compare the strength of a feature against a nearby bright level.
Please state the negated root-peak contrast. -0.96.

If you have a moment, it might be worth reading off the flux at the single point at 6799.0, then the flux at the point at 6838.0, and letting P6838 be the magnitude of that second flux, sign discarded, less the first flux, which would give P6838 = 1.2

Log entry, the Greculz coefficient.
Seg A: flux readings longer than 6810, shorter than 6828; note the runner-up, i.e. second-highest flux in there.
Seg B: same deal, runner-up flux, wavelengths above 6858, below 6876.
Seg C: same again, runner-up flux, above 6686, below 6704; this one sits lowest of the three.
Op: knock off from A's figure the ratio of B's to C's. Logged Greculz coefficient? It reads 59.8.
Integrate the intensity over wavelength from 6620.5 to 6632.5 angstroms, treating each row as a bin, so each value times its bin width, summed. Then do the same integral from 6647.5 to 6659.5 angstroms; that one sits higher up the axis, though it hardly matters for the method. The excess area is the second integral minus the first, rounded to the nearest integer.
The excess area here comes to -12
